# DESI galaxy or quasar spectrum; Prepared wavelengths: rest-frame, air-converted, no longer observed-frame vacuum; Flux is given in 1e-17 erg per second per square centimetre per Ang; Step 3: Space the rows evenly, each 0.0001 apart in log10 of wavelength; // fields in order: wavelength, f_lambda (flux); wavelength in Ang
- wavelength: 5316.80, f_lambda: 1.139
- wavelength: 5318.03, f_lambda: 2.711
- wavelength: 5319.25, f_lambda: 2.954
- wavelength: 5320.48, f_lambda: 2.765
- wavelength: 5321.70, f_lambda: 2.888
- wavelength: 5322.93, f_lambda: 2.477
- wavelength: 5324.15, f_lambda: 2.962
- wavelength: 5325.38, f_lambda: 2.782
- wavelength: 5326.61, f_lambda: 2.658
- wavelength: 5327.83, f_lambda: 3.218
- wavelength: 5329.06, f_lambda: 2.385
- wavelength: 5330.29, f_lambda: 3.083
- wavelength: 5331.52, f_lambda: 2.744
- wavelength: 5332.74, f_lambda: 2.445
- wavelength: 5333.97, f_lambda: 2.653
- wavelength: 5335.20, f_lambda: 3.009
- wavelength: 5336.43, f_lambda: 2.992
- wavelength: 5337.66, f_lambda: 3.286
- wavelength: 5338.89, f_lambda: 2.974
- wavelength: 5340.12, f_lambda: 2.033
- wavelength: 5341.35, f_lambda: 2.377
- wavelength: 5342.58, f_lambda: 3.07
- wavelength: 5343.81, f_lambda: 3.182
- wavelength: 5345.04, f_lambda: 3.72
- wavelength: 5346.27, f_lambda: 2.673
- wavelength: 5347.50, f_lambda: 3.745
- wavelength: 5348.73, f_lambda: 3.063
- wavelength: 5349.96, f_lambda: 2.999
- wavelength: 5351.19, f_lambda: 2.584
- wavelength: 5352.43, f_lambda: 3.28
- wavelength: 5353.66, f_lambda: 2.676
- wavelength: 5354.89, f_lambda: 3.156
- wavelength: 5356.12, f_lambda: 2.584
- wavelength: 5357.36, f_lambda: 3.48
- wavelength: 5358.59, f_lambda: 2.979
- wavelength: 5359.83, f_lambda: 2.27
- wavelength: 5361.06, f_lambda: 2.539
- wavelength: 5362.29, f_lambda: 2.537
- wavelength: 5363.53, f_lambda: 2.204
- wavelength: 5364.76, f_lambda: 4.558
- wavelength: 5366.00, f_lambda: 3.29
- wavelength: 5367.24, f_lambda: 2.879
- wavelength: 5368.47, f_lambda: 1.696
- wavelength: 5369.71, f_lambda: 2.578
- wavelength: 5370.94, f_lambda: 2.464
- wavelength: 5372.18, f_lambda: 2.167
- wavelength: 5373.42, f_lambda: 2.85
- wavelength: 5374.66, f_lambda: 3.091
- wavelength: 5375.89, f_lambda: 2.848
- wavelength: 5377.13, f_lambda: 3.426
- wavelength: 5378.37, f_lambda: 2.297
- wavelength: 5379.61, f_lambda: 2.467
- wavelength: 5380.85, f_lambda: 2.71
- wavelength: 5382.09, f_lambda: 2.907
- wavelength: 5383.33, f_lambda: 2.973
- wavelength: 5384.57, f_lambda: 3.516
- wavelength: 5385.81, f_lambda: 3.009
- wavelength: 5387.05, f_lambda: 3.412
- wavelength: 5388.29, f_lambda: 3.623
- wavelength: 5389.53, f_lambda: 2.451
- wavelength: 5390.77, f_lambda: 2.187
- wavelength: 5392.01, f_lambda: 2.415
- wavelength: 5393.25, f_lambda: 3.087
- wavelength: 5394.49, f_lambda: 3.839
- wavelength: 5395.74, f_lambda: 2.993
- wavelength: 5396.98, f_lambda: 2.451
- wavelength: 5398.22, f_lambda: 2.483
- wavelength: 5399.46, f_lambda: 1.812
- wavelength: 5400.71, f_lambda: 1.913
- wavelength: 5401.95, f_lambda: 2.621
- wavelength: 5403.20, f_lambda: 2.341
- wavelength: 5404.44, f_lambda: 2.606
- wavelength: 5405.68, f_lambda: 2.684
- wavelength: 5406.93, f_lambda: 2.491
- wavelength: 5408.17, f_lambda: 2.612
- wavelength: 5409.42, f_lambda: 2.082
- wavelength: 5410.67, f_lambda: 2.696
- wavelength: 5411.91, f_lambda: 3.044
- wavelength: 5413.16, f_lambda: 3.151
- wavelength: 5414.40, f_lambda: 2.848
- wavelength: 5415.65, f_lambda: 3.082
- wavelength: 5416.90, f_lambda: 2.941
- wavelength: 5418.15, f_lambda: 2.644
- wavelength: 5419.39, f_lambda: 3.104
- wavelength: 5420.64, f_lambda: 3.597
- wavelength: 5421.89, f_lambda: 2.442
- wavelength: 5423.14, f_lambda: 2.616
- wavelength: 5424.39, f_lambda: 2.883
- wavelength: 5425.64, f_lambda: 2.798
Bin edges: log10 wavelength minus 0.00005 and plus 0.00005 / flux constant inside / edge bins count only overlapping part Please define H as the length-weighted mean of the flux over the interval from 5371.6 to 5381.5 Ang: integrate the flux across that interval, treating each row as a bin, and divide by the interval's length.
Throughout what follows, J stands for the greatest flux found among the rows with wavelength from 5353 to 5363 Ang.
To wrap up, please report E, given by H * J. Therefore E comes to 9.5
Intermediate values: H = 2.73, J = 3.48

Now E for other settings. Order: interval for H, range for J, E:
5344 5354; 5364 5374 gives 14.2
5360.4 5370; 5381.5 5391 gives 10.1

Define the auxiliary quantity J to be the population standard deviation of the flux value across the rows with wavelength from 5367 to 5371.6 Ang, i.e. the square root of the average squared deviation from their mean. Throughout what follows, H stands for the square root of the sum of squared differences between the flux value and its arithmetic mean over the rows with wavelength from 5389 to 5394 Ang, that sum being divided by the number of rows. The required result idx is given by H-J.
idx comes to -0.10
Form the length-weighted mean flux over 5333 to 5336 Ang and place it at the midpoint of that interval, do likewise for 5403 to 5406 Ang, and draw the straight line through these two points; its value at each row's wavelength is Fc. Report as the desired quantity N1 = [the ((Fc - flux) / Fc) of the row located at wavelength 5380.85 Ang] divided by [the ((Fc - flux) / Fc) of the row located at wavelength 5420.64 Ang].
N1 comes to 0.1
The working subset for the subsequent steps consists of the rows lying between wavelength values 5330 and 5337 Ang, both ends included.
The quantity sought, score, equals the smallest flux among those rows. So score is 2.445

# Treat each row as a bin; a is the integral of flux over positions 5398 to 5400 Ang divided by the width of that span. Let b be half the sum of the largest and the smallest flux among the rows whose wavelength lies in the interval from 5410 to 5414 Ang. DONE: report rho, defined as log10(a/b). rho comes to -0.144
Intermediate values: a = 2.10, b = 2.9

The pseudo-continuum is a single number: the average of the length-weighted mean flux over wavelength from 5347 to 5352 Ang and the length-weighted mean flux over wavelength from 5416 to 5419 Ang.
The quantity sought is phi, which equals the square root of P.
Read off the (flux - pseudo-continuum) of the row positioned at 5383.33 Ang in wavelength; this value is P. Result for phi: 0.08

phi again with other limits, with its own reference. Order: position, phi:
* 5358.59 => 0.11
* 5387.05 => 0.67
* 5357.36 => 0.72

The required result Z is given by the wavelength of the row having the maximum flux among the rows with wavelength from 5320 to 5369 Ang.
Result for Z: 5364.76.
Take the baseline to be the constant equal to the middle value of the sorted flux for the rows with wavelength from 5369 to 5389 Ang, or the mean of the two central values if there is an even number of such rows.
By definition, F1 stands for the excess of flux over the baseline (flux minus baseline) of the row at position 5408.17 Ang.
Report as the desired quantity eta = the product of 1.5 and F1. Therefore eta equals -0.4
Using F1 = -0.3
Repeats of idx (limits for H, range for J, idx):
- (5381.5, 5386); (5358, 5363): -0.01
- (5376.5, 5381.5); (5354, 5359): 0.11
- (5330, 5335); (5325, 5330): -0.07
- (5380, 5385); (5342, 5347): -0.08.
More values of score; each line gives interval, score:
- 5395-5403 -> 1.812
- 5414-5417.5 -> 2.848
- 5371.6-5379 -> 2.167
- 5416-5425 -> 2.442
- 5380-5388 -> 2.71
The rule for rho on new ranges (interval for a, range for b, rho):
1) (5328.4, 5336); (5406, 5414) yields 0.018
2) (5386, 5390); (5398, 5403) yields 0.156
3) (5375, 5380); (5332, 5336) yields 0.010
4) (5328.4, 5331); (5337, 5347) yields -0.022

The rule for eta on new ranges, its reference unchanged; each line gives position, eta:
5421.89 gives -0.7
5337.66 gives 0.6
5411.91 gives 0.2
